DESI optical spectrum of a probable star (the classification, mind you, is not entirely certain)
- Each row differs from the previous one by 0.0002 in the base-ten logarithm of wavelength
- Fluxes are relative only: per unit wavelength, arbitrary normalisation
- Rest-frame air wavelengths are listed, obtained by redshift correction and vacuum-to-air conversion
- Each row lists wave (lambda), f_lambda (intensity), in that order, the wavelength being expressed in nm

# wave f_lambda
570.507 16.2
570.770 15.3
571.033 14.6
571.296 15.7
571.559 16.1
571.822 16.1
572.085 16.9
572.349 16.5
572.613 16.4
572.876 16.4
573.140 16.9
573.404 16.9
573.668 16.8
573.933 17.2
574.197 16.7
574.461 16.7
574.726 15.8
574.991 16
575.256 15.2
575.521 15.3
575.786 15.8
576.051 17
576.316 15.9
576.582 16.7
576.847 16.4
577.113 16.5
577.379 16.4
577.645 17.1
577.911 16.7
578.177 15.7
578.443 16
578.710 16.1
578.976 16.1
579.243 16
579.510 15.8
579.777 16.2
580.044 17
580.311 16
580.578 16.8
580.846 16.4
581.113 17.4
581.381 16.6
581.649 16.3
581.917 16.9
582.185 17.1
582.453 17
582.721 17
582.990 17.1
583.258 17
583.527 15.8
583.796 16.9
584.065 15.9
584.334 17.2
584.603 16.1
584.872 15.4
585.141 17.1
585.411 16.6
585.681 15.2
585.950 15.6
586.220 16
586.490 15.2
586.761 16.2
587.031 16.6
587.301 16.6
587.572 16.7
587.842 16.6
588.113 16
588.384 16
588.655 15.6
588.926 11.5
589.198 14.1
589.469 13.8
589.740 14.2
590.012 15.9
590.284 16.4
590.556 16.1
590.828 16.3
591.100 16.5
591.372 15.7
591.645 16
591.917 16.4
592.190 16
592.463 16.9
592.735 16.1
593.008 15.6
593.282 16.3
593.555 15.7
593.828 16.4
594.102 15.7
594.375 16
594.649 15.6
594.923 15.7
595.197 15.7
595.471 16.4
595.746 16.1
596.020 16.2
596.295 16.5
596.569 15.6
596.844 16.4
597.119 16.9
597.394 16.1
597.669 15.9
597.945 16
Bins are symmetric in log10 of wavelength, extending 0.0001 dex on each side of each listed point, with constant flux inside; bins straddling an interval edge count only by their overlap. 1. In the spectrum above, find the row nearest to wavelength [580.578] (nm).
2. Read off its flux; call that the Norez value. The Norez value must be 16.8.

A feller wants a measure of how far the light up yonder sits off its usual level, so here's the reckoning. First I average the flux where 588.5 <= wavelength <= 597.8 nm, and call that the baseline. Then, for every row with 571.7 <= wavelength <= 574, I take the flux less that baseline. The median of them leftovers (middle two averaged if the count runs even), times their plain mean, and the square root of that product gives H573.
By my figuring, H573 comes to 1.0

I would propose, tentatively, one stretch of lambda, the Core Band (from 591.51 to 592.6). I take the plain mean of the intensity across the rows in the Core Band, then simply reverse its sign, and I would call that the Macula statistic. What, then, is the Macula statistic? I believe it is -16.3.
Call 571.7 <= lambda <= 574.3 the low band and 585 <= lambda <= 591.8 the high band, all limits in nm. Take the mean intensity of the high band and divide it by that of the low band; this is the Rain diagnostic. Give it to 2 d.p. 0.94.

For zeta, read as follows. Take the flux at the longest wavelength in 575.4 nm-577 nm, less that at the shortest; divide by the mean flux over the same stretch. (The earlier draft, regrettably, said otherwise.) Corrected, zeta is 0.068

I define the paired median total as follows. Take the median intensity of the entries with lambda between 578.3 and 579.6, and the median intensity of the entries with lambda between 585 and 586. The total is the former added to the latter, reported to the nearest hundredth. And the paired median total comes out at 32.10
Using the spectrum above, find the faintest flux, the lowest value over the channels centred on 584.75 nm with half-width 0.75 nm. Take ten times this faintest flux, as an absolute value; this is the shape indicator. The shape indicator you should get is 154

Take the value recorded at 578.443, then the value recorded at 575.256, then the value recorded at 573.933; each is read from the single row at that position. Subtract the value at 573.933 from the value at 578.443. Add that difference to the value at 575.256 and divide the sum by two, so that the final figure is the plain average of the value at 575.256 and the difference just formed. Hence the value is 7.0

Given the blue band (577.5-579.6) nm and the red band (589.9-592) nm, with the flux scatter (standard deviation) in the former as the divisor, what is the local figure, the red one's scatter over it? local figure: 0.60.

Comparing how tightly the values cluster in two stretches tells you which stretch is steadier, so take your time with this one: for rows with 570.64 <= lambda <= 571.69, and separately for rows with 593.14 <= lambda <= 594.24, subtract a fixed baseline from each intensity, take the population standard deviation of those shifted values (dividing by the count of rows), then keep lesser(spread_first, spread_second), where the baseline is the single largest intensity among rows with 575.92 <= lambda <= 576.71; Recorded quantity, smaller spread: 0.33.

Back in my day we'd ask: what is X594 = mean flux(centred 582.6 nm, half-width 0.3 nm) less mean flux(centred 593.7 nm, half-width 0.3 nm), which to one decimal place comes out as 1.0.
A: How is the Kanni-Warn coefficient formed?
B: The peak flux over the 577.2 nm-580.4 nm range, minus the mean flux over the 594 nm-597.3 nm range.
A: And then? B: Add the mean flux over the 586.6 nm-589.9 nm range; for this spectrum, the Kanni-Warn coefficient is 16.4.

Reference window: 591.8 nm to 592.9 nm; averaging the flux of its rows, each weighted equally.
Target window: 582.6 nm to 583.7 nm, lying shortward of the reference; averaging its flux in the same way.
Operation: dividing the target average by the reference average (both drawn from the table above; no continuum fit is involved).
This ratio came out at 1.023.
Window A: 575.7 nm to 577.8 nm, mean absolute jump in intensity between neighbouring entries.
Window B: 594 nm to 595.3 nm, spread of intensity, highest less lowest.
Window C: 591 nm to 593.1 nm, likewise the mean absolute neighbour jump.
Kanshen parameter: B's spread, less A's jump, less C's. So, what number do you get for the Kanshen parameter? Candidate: -0.8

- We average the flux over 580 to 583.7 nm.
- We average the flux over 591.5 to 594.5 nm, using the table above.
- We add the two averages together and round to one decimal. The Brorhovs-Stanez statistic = 32.8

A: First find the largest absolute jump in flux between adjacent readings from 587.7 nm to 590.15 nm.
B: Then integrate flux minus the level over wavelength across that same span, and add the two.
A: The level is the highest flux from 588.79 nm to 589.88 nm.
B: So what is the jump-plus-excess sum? 5.7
